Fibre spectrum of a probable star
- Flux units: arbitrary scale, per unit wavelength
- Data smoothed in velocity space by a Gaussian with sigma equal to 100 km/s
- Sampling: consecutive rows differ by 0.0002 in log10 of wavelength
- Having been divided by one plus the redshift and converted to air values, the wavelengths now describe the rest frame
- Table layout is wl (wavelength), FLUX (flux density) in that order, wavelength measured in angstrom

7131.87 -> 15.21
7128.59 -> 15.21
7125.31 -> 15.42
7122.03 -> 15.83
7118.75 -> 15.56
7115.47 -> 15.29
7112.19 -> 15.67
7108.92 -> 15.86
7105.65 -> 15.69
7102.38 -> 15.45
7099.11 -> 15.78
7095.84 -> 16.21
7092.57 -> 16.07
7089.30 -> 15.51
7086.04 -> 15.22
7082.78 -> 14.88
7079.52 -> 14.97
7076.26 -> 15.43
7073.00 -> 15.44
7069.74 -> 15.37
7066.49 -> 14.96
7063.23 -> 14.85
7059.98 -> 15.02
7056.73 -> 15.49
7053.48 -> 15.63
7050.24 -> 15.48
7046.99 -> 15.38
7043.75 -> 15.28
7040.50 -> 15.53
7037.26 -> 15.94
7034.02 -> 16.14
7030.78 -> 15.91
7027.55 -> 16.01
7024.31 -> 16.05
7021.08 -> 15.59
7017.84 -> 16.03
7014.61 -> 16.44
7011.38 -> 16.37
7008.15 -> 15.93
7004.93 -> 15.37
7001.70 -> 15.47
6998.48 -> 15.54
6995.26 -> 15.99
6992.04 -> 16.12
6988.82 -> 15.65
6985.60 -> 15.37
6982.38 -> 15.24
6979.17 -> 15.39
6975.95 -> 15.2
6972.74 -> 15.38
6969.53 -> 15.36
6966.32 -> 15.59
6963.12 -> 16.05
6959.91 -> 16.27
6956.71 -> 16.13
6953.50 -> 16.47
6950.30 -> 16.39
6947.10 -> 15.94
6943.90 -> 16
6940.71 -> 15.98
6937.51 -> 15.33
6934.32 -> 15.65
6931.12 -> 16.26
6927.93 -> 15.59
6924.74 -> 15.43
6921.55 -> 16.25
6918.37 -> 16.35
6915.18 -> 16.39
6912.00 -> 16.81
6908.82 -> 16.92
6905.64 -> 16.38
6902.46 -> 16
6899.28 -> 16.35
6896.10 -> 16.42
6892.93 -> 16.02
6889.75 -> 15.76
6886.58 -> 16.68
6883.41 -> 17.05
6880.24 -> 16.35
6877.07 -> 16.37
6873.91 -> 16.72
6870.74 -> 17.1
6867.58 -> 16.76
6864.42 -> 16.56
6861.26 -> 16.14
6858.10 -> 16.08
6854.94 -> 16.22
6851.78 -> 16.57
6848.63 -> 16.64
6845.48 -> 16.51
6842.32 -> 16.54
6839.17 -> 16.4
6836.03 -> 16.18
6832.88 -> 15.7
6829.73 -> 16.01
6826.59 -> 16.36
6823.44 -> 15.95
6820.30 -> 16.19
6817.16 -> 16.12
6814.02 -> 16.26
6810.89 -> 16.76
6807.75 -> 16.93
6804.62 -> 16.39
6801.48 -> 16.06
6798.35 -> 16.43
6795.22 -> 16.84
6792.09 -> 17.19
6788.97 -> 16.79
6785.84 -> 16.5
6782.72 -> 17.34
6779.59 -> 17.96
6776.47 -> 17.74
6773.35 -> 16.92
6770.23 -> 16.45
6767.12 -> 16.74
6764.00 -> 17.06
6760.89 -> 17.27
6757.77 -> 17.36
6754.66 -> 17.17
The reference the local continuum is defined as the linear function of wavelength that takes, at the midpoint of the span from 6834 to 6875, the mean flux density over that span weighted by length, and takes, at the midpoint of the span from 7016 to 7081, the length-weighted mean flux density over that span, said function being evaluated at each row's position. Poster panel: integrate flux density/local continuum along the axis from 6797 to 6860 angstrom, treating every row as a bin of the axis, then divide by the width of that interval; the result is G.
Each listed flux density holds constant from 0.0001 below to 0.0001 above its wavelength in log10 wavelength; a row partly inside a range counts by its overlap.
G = 0.98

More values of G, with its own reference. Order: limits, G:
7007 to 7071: 1.01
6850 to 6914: 1.01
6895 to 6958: 1.00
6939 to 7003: 0.99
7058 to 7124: 1.01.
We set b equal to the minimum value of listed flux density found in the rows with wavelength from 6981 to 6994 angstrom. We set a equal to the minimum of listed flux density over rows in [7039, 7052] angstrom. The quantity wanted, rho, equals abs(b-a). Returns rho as 0.04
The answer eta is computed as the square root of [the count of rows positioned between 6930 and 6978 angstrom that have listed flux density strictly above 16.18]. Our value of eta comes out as 2.0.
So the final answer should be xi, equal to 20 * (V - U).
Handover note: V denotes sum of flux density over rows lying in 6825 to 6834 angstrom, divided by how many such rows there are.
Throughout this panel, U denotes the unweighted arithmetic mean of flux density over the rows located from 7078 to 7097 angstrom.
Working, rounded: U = 15.5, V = 16.0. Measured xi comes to 11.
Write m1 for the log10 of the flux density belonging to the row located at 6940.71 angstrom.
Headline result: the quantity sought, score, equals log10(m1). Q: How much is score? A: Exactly 0.0805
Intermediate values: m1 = 1.20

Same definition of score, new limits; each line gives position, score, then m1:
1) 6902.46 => 0.0807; 1.20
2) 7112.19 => 0.0774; 1.20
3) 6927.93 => 0.0766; 1.19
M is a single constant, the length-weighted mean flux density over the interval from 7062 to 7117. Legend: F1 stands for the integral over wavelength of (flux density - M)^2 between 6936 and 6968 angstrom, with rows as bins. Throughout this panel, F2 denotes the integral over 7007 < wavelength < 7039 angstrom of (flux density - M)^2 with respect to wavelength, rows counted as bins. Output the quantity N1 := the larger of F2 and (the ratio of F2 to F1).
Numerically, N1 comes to 13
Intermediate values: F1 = 14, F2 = 13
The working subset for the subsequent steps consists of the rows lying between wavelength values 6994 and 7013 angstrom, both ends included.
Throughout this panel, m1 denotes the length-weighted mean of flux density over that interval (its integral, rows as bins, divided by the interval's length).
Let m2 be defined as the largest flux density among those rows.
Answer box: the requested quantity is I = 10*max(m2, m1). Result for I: 164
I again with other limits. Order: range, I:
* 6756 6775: 174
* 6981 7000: 161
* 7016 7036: 161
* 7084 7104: 162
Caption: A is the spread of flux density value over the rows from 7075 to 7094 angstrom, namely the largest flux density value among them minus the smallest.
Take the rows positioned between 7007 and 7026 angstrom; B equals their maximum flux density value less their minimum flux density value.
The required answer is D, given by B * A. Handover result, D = 1.01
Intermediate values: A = 1.19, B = 0.85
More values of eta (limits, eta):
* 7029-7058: 0.0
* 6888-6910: 2.0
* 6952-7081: 2.0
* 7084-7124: 1.0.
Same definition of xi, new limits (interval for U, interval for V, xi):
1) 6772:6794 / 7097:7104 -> -32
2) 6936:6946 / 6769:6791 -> 27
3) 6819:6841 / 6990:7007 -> -8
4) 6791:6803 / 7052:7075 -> -28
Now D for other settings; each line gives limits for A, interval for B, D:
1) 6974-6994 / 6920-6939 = 0.86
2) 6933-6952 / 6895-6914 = 0.98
